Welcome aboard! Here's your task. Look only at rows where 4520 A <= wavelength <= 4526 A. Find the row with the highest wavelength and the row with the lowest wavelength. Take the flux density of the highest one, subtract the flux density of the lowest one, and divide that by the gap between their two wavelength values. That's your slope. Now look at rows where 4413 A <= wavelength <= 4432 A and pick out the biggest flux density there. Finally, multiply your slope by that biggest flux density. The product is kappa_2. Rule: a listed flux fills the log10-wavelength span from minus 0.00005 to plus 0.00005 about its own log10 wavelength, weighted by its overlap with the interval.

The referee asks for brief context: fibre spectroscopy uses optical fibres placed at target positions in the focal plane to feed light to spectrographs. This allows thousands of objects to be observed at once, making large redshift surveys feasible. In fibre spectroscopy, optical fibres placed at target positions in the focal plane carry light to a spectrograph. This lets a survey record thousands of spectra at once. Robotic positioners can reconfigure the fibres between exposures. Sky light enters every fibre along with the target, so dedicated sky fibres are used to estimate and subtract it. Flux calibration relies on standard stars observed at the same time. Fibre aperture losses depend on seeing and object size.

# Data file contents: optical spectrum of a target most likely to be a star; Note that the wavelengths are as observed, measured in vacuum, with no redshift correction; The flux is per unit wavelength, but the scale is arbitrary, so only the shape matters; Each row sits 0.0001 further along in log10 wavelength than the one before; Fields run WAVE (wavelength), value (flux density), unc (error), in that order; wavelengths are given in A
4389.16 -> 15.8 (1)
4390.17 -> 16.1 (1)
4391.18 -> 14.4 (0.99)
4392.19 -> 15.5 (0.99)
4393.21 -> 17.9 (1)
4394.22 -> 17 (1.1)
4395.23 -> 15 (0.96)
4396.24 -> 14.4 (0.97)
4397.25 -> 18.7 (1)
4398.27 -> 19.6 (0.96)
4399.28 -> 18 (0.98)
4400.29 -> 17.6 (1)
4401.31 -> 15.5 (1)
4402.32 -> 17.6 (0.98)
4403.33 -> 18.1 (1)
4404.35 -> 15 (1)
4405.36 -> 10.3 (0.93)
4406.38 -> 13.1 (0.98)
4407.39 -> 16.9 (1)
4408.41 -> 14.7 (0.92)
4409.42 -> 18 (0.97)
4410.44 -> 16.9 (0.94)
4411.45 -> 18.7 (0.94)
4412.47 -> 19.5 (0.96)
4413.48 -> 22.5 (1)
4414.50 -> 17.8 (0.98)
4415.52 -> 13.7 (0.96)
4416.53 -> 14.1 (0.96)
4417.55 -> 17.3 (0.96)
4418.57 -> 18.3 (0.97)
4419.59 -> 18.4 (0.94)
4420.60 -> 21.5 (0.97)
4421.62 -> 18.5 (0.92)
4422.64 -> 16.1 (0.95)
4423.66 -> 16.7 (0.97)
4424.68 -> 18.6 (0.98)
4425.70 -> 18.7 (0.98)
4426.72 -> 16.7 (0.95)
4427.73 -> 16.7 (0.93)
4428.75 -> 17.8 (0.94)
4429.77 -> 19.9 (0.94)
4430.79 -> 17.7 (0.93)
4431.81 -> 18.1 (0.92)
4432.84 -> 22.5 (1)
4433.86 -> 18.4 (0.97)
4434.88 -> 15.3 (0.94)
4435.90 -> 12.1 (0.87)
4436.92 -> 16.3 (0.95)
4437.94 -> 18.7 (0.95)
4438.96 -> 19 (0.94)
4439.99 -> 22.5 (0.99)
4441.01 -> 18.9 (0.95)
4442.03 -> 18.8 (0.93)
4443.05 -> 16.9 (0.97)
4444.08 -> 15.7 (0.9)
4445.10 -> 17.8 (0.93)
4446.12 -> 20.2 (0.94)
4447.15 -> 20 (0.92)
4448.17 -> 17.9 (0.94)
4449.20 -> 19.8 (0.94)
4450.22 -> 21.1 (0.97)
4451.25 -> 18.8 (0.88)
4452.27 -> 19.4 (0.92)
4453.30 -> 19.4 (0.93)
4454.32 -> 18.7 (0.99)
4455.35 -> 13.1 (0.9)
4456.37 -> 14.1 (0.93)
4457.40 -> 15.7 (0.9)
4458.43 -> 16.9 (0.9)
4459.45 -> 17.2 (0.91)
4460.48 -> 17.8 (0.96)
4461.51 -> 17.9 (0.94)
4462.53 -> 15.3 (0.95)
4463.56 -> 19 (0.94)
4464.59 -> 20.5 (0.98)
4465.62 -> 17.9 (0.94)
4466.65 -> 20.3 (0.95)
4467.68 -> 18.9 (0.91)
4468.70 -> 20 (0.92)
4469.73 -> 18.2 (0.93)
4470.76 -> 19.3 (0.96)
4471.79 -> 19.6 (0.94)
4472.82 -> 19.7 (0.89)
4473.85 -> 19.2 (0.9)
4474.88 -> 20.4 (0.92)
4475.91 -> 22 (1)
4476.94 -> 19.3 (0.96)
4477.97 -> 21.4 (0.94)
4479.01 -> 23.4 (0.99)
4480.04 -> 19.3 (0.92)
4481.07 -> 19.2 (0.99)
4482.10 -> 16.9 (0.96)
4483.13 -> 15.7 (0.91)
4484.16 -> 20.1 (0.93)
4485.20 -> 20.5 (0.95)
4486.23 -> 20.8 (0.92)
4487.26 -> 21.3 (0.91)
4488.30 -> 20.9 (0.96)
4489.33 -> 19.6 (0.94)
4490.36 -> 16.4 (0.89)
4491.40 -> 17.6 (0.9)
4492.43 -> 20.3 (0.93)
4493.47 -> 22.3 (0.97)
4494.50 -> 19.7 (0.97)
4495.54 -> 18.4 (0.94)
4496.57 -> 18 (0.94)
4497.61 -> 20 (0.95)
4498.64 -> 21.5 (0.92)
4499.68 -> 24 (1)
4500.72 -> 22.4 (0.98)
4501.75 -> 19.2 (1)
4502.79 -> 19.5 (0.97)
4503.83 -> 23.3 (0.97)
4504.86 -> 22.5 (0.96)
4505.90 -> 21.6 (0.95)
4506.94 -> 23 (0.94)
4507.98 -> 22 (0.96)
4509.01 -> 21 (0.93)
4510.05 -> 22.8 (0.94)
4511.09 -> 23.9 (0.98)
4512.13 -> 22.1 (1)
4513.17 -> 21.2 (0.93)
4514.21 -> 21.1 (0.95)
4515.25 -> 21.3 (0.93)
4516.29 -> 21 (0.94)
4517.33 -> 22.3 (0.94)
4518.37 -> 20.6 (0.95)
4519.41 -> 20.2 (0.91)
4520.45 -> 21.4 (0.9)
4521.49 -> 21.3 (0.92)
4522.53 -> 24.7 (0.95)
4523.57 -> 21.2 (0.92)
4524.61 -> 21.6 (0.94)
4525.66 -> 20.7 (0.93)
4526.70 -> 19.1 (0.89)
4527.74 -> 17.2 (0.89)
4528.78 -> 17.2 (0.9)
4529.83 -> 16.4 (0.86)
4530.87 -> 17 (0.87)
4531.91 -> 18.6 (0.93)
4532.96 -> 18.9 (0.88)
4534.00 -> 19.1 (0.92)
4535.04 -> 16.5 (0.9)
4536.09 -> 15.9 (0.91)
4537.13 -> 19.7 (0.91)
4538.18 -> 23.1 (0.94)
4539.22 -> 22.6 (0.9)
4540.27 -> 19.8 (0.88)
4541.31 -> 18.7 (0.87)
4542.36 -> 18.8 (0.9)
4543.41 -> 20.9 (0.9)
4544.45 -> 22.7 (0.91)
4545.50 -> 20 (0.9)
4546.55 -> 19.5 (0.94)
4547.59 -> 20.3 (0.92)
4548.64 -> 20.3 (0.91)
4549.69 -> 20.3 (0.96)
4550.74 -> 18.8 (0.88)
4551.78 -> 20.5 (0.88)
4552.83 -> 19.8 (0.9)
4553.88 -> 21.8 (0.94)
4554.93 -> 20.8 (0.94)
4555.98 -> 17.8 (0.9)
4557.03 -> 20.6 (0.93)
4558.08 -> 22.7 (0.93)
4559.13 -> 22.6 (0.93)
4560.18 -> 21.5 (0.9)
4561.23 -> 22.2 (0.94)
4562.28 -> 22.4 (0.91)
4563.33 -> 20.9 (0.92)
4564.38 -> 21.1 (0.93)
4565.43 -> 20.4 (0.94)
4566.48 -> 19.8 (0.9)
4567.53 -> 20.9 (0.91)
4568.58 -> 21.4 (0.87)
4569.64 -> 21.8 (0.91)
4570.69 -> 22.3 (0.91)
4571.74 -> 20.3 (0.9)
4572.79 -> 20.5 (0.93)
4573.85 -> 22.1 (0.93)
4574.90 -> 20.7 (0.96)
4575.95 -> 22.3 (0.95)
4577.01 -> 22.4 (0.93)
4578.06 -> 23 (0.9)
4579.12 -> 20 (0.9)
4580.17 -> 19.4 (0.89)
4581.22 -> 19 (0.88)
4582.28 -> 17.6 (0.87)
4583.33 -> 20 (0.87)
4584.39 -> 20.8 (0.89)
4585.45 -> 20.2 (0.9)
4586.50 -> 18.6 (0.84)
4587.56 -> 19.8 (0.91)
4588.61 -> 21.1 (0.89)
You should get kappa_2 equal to -3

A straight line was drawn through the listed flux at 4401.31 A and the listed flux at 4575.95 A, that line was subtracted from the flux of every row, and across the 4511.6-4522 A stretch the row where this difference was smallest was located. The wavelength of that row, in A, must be 4519.41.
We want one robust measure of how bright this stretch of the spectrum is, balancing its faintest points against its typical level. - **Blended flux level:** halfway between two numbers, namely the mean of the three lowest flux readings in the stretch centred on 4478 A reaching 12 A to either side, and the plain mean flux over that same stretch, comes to 18.4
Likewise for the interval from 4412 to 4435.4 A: 16.2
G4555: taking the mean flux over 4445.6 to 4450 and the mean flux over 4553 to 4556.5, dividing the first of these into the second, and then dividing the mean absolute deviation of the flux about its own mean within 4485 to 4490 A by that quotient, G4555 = 0.44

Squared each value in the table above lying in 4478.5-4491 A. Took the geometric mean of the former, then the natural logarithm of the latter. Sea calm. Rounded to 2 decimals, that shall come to 5.93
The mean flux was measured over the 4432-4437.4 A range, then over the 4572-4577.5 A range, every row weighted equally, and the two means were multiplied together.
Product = 365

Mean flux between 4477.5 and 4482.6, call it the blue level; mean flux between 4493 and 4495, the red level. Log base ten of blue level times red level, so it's 2.624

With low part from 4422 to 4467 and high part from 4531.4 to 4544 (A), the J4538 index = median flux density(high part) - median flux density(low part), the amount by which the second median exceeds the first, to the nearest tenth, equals 1.0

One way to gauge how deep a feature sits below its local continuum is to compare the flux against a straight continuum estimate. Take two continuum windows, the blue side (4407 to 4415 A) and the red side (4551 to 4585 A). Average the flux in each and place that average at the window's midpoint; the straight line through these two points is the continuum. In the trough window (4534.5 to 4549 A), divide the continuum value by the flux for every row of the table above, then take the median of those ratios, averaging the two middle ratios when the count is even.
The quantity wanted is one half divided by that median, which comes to 0.486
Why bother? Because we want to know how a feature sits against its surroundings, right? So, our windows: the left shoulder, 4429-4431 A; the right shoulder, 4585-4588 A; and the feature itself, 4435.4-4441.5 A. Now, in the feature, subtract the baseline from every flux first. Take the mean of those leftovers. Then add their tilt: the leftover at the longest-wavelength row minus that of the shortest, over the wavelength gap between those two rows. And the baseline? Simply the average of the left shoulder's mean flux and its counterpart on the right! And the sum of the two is 0.1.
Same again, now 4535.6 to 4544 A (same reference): 1.5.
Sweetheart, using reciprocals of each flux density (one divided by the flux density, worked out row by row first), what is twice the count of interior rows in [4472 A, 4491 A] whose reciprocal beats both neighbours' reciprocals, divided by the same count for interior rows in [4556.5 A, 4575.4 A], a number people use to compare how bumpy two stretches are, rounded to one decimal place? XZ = 1.5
